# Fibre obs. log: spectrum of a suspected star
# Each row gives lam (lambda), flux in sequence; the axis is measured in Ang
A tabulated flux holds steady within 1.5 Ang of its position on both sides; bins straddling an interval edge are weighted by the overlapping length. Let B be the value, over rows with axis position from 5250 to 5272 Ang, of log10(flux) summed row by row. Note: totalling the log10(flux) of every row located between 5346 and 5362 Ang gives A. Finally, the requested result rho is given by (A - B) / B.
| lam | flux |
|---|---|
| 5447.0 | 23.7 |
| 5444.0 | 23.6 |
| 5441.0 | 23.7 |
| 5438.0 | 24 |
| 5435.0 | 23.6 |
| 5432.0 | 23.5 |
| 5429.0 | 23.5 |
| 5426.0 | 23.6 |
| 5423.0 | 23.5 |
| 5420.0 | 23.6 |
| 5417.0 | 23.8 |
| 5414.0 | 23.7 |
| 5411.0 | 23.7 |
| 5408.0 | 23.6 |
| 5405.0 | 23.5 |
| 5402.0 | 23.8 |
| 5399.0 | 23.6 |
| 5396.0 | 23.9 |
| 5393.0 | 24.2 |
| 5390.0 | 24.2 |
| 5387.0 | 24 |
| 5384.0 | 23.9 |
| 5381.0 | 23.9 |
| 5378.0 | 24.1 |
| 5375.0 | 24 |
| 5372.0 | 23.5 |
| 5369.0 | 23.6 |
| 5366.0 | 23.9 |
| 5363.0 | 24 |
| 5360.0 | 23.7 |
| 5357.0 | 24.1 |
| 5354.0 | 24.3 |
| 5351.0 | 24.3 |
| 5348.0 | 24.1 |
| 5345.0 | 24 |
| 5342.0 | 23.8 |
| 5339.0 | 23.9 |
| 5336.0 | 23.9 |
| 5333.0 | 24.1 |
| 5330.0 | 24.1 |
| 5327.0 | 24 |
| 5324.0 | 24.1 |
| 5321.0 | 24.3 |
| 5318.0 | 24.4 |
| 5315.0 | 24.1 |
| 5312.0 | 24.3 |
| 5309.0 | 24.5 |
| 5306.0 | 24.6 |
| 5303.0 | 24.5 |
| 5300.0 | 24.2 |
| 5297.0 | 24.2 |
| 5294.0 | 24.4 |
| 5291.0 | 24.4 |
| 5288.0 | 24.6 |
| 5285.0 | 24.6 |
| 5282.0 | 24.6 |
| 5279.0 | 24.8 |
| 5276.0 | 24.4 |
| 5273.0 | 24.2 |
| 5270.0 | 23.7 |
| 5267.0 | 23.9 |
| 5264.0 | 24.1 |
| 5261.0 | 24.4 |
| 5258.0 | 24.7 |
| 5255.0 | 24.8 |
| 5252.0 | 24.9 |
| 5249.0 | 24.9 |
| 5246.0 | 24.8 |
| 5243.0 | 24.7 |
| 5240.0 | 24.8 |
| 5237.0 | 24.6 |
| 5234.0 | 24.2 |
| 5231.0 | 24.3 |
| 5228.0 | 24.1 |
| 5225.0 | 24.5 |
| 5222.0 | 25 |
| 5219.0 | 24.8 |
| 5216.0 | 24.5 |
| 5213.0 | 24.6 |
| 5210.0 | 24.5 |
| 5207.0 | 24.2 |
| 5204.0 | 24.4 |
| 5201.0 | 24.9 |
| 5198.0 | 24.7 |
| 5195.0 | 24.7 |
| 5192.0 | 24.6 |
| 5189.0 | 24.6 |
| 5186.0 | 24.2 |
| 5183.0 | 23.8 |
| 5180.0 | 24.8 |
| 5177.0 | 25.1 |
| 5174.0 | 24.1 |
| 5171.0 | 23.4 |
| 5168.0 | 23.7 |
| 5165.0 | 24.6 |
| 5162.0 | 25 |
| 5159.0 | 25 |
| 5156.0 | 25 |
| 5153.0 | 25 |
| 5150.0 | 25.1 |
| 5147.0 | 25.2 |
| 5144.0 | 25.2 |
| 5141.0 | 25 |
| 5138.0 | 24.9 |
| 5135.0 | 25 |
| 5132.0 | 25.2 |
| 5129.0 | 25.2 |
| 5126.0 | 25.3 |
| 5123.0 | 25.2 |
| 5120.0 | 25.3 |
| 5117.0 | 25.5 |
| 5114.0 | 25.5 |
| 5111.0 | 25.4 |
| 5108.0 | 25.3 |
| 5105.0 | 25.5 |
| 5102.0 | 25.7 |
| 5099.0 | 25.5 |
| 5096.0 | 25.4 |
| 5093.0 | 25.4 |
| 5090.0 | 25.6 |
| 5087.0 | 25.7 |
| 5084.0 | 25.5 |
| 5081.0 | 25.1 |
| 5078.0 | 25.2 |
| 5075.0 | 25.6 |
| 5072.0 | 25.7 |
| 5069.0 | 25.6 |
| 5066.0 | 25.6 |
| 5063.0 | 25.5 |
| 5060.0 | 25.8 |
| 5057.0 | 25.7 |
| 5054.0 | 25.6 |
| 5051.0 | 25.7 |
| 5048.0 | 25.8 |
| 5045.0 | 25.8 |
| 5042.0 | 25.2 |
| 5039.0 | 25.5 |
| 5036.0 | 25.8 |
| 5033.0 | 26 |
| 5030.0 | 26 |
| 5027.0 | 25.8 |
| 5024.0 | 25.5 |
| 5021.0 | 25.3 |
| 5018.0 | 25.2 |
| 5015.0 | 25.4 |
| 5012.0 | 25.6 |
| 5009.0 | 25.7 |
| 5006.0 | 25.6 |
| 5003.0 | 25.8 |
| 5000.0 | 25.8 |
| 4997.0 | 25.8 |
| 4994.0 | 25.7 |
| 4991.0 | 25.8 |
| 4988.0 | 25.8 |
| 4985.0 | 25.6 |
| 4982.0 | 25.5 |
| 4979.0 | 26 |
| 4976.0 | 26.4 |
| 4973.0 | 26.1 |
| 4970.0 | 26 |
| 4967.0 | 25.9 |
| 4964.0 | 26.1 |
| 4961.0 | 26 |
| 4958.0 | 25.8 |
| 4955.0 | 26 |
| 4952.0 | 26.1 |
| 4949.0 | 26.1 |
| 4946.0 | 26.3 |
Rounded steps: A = 7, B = 9.7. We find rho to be -0.29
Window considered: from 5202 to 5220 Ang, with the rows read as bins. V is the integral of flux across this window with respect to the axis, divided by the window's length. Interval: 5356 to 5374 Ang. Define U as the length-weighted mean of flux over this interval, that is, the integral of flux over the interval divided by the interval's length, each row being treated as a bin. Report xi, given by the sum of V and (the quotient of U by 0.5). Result 72.1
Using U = 23.8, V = 24.5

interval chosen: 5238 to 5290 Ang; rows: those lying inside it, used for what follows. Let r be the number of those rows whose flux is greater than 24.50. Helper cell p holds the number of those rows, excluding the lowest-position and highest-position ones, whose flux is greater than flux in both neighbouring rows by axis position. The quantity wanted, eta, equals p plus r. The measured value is 12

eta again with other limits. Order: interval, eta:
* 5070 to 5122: 19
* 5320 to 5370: 1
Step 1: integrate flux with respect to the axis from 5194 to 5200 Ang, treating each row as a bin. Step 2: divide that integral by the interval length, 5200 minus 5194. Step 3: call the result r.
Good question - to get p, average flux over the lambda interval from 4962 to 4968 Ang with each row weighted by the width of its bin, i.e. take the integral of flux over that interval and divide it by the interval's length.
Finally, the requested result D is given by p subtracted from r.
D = -1.29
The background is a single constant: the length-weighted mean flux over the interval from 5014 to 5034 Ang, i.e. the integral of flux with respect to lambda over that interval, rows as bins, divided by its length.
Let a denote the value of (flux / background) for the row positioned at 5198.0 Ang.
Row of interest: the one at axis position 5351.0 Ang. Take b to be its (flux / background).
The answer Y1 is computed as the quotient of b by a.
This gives 0.98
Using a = 0.97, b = 0.949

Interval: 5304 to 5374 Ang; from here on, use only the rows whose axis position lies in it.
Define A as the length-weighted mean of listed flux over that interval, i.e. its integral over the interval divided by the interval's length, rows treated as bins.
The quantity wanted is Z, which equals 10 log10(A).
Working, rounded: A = 24.1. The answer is 13.8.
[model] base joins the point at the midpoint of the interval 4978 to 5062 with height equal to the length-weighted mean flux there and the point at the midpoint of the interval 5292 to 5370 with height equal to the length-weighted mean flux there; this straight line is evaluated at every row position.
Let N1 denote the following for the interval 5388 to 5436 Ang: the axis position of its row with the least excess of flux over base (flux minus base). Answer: 5405.0 Ang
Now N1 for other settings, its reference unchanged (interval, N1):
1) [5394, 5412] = 5405.0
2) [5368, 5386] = 5372.0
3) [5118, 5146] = 5138.0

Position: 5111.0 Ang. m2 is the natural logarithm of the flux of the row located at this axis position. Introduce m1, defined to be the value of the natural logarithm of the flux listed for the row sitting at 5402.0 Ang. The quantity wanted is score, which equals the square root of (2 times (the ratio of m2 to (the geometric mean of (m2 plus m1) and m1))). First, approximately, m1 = 3.17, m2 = 3.23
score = 1.20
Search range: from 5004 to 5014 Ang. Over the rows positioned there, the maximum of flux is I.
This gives 25.7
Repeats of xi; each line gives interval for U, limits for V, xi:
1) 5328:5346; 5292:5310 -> 72.3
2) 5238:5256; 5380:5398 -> 73.6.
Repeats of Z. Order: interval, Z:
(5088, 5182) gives 14.0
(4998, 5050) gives 14.1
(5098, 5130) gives 14.0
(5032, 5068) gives 14.1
